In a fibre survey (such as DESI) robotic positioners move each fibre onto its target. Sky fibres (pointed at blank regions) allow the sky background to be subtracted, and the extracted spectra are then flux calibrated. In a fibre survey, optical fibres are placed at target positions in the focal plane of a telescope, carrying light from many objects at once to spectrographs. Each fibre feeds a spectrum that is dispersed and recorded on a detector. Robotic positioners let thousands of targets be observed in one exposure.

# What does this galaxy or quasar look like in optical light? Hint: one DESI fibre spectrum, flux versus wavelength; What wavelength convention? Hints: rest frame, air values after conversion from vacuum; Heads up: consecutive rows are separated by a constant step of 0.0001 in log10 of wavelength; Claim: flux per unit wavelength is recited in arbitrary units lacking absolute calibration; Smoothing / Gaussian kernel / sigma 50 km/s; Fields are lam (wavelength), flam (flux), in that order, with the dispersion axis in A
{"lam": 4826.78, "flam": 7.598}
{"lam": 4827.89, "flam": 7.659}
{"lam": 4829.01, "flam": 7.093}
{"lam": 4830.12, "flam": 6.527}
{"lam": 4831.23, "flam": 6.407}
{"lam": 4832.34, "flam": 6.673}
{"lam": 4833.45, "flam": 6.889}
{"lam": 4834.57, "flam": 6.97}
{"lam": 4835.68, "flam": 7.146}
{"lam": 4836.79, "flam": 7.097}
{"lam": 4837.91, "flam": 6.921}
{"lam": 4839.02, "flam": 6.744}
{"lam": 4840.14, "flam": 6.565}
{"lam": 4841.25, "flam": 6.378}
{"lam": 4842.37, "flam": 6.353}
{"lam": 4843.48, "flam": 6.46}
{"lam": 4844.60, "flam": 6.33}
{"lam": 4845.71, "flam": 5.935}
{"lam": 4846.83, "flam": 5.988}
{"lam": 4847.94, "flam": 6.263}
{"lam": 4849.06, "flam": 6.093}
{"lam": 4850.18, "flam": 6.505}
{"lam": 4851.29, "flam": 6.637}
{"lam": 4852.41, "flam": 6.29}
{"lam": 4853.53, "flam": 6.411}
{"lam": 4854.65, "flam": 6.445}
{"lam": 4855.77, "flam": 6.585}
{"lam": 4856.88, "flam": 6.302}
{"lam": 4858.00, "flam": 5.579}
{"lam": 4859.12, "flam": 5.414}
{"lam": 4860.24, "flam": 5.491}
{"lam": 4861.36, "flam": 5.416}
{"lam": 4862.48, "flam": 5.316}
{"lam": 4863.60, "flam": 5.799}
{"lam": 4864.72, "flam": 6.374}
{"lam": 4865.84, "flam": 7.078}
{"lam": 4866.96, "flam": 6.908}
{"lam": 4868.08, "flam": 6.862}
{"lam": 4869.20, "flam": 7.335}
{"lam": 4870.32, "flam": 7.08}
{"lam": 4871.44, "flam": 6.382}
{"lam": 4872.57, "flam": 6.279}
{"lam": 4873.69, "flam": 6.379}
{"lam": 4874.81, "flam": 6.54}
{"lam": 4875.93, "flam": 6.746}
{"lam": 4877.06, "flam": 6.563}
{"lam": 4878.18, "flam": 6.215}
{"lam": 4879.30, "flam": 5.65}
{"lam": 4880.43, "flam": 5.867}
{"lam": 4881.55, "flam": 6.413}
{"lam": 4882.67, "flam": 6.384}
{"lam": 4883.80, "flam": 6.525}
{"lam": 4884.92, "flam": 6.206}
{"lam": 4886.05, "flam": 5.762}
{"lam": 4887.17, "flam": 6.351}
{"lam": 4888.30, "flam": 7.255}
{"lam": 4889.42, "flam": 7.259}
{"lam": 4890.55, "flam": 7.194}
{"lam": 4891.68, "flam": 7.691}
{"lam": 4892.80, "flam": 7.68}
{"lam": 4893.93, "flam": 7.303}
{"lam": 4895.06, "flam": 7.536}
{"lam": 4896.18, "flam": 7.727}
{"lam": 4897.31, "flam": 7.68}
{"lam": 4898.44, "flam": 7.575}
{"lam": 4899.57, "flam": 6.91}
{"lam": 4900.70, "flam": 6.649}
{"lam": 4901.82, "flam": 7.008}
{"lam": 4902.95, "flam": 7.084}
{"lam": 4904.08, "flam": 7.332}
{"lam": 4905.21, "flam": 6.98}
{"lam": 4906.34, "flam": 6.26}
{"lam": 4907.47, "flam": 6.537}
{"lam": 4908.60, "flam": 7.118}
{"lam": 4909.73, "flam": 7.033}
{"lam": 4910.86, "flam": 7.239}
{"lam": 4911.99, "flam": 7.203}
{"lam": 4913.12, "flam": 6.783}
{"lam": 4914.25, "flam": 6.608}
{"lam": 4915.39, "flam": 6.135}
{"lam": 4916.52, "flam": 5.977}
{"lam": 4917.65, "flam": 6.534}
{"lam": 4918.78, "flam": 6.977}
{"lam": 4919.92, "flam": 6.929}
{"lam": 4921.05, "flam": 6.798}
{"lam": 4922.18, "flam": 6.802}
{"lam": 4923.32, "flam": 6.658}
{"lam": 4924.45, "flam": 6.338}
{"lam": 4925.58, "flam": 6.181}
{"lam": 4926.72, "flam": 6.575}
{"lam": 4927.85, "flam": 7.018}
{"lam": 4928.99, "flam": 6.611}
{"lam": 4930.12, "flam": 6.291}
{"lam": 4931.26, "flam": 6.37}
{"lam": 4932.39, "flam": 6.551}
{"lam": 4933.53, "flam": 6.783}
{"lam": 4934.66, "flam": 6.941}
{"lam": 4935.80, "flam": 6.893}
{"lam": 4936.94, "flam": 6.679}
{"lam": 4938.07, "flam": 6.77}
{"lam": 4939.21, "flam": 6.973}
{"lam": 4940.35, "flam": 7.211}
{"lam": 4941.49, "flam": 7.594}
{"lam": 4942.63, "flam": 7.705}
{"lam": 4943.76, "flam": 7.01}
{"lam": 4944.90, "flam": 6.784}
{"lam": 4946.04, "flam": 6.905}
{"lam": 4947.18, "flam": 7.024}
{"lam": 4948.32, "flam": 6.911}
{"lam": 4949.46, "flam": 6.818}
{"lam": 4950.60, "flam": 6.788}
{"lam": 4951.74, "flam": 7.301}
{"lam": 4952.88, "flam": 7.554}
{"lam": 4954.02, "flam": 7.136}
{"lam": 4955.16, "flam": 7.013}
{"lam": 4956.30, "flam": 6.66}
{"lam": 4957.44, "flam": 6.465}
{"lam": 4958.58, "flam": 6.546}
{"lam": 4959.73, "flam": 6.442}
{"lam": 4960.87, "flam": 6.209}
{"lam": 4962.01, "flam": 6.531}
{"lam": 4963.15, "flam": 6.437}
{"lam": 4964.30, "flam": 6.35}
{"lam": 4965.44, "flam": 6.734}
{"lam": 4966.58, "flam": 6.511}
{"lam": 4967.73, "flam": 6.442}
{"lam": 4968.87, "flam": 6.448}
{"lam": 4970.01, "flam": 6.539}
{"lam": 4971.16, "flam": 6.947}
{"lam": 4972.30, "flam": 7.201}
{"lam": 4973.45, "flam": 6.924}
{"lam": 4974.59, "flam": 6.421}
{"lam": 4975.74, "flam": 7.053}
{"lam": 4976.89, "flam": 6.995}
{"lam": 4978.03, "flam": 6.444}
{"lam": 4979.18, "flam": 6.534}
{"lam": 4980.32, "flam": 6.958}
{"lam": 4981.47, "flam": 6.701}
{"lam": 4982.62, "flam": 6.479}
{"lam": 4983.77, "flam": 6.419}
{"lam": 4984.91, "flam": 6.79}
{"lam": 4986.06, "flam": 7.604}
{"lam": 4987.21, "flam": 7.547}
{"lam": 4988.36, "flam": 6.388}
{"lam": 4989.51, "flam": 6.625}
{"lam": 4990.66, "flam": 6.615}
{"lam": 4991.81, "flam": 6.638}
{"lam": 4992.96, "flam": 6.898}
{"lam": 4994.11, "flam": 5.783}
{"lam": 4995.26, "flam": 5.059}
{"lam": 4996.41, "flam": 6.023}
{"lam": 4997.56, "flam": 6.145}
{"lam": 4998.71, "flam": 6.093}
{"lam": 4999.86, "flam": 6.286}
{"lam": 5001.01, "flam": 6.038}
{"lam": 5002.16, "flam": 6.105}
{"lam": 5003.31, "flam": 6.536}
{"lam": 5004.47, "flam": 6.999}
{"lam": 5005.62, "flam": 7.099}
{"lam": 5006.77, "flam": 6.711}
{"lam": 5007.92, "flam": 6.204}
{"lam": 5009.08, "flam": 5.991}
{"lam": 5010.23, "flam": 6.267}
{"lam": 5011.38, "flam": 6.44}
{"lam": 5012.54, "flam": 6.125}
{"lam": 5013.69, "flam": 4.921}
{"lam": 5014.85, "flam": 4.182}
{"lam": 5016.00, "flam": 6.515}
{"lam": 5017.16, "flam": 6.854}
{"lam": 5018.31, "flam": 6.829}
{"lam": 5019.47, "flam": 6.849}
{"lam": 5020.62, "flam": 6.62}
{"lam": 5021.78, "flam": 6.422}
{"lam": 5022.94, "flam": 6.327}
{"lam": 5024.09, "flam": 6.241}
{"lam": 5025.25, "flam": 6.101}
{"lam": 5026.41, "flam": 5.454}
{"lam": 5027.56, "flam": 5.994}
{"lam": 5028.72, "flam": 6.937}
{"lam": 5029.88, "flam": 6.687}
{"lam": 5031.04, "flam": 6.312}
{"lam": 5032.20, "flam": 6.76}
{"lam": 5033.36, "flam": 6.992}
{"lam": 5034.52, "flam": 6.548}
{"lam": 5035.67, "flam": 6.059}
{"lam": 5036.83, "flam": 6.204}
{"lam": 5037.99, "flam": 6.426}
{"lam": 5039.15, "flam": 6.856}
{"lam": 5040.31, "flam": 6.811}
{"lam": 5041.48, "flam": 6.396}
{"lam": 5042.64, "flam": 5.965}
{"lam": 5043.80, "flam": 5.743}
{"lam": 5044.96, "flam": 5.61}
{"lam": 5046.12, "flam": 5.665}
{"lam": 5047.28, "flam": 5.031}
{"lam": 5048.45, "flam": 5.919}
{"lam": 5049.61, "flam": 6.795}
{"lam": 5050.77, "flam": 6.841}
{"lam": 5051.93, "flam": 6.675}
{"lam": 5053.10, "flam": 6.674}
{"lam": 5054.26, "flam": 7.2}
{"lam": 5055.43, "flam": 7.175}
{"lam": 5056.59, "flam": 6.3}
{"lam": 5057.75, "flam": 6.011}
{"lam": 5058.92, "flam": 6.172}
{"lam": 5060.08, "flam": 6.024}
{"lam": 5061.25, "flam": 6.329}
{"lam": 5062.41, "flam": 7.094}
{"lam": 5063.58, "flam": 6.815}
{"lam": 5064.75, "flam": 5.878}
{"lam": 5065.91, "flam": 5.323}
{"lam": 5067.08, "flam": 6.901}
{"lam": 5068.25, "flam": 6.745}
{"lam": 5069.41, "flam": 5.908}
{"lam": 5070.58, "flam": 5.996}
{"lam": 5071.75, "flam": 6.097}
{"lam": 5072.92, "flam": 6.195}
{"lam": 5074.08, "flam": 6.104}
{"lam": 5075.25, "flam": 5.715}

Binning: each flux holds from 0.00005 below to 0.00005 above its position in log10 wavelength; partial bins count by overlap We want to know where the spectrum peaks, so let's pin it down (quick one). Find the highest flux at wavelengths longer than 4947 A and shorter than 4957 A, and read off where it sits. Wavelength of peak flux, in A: 4952.88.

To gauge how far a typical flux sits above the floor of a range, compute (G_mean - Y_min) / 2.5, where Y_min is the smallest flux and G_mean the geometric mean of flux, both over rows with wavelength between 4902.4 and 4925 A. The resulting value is 0.3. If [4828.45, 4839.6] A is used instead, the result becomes 0.2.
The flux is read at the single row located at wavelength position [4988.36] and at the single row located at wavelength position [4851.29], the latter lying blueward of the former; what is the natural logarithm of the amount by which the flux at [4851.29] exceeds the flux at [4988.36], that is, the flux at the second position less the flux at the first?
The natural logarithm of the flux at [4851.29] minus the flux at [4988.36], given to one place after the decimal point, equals -1.4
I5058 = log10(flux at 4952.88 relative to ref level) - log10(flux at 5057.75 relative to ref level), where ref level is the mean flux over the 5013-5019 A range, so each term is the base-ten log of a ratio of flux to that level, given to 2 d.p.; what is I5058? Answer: 0.10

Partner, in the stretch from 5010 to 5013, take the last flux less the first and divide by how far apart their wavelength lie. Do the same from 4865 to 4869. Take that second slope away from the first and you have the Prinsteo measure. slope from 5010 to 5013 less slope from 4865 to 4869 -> 0.0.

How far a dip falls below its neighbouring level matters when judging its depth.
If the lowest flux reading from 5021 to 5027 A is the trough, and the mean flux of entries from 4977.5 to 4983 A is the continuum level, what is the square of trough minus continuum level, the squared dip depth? 1.4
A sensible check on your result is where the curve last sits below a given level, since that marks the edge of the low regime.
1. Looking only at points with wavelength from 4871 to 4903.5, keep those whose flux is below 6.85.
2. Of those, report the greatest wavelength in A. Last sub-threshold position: 4900.70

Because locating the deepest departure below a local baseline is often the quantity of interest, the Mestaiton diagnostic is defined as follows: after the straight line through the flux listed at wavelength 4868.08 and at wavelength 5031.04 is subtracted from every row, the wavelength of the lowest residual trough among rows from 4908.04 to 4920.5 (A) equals 4916.52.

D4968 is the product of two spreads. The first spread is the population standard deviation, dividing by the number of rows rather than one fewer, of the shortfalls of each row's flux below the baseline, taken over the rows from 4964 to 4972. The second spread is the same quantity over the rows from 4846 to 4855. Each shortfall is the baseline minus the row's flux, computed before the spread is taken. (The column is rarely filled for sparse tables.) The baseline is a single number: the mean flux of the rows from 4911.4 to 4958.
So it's 0.038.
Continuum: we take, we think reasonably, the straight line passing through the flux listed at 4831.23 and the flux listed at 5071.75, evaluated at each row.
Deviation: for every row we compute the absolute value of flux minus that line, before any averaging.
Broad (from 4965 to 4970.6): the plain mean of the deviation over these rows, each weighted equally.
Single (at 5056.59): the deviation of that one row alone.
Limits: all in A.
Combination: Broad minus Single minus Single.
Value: -0.1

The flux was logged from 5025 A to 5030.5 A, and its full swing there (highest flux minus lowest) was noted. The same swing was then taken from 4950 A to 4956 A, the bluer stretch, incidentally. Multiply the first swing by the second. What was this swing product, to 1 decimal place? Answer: 1.1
